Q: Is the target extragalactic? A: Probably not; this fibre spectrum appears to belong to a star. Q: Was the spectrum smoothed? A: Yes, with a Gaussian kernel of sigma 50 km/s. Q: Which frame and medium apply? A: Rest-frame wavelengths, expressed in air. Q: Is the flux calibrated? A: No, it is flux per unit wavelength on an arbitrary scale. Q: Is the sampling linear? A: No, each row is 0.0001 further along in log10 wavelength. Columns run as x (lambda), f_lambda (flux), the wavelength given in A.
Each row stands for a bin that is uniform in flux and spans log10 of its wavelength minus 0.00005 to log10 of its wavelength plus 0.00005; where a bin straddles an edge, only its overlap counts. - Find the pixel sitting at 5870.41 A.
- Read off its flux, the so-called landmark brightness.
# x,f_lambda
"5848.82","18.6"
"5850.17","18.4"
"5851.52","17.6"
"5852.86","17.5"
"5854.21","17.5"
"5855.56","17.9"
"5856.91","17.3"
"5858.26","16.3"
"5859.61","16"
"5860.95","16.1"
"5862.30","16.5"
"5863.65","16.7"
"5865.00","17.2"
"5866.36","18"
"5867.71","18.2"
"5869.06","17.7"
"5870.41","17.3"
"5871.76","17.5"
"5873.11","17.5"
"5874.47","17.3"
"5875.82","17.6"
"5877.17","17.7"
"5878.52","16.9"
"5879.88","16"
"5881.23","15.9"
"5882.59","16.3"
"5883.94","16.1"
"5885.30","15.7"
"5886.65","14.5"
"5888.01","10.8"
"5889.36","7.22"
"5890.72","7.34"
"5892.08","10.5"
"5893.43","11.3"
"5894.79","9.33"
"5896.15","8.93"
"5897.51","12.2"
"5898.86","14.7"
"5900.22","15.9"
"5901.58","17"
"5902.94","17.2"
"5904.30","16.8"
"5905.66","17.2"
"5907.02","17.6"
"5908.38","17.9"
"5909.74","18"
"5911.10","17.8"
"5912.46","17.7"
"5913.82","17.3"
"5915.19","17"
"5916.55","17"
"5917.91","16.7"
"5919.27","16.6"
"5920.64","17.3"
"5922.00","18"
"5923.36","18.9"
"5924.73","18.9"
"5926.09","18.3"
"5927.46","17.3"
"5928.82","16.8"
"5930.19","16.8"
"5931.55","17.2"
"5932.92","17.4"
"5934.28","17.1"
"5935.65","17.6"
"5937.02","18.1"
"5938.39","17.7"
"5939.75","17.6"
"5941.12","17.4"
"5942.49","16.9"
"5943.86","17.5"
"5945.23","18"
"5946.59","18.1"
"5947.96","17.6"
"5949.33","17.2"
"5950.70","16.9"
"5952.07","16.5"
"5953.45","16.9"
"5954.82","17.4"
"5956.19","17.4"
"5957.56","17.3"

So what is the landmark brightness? 17.3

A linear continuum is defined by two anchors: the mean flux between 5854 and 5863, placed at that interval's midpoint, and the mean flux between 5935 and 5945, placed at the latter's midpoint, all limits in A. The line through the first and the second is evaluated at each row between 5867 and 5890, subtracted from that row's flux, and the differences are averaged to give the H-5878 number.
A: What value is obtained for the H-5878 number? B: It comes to -1.1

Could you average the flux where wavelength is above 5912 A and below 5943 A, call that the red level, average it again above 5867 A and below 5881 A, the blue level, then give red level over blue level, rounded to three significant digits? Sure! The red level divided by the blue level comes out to 1.01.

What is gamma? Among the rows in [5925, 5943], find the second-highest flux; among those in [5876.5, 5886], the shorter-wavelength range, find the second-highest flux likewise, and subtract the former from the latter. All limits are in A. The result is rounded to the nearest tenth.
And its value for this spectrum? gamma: -1.2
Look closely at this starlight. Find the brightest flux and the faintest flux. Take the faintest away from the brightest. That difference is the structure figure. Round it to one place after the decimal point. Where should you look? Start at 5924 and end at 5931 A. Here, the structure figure 2.1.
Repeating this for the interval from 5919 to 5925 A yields 2.3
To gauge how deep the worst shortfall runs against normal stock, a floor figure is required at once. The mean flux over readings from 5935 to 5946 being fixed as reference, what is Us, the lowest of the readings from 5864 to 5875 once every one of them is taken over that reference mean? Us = 0.98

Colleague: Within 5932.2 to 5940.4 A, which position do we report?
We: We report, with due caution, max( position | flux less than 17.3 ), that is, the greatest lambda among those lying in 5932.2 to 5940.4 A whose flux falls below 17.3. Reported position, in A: 5934.28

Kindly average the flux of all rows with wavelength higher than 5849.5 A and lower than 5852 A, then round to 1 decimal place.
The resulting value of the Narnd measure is 18.0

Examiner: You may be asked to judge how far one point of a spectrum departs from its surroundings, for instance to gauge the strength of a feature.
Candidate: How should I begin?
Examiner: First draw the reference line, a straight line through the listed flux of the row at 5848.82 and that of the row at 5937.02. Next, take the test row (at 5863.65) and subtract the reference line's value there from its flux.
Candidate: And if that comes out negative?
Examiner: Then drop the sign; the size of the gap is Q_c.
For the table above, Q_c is 1.8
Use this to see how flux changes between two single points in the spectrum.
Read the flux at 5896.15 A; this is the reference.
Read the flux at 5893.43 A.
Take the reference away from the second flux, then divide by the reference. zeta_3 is 0.27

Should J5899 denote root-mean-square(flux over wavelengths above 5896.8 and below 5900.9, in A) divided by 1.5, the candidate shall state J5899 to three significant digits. 9.57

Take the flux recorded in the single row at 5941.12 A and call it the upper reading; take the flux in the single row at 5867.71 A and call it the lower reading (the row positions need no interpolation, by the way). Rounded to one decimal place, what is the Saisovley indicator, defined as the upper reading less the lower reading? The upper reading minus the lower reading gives -0.8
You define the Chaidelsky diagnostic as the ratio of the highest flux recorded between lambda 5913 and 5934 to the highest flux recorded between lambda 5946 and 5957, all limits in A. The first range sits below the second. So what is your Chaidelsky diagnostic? 1.04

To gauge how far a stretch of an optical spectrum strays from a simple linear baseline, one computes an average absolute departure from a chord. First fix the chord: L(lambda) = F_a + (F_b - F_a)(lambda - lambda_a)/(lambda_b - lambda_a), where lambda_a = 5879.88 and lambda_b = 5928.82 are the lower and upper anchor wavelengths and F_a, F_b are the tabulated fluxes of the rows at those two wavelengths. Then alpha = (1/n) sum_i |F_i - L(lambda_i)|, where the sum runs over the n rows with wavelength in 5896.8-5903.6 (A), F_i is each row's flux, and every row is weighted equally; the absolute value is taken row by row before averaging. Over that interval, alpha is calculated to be 1.5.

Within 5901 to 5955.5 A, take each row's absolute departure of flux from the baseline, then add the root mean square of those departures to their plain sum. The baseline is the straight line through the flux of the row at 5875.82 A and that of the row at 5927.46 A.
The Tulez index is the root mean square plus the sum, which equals 19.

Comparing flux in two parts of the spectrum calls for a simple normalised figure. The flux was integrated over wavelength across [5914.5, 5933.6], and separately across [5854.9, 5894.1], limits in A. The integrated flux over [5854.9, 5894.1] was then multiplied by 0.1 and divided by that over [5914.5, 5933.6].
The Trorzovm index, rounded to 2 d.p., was 0.18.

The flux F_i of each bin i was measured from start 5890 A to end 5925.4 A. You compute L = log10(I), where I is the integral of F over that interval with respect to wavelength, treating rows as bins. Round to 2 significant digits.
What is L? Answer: 2.7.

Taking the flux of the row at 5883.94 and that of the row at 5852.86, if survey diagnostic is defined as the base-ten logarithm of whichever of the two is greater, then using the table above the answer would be 1.24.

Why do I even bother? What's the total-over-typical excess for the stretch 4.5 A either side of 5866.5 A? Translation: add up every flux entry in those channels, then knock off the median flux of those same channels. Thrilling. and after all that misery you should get 104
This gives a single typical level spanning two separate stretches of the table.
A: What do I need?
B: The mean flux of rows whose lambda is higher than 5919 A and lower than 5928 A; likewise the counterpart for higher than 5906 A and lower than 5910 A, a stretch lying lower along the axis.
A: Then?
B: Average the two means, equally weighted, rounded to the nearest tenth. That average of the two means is 17.9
